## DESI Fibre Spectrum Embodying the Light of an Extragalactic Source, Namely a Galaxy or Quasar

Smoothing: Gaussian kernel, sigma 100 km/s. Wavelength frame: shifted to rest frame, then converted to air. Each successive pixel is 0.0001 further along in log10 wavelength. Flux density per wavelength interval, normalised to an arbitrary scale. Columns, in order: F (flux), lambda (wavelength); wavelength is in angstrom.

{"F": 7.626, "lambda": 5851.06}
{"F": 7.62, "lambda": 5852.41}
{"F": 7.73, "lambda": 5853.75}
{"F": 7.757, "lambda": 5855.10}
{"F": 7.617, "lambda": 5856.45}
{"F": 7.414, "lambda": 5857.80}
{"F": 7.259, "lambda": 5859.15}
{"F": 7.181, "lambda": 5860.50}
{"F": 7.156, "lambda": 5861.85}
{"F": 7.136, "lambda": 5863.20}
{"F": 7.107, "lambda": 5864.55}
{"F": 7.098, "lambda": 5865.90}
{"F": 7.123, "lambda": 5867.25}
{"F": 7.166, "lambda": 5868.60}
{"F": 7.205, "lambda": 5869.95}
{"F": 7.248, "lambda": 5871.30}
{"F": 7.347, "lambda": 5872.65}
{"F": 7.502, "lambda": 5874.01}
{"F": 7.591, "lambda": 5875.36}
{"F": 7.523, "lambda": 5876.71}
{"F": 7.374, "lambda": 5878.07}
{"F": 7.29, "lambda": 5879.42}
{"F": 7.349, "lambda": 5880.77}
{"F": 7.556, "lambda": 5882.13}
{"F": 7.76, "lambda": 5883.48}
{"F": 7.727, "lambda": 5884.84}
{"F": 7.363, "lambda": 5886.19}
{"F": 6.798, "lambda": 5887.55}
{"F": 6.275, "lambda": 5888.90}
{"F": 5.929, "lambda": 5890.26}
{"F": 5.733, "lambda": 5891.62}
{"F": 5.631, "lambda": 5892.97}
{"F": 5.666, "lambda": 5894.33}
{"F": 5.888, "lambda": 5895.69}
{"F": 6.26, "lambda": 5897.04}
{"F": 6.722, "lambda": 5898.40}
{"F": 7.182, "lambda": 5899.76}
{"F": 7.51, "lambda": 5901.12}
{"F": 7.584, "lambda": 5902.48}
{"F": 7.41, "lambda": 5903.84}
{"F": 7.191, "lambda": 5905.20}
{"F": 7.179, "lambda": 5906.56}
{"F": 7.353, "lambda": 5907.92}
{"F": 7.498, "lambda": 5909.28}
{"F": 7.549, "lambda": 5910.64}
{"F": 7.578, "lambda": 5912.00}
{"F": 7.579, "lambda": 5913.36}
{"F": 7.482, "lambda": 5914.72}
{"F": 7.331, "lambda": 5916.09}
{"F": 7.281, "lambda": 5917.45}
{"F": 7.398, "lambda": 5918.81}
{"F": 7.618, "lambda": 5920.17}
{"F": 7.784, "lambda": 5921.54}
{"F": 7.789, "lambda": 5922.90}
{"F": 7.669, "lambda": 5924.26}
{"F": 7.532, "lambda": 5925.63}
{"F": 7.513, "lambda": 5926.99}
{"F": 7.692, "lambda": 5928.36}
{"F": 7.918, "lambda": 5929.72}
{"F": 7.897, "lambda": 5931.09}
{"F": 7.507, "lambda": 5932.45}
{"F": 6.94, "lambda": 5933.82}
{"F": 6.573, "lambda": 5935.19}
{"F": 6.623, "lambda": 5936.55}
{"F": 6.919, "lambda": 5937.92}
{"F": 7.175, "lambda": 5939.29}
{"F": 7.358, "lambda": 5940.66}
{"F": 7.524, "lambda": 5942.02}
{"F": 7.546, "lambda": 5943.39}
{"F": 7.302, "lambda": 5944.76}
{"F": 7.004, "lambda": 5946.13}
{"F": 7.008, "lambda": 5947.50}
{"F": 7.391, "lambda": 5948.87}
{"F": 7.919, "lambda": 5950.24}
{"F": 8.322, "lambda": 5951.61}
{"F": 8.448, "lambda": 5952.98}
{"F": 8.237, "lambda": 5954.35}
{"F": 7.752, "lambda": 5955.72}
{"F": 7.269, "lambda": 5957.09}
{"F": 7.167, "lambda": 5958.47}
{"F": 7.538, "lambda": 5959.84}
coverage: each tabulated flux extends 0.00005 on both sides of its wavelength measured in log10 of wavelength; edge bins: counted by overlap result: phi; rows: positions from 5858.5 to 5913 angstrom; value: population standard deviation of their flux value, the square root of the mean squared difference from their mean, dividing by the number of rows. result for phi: 0.6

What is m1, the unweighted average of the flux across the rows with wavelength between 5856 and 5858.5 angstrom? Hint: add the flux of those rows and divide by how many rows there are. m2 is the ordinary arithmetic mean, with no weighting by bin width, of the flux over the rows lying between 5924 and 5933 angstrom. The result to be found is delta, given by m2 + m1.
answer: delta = 15.2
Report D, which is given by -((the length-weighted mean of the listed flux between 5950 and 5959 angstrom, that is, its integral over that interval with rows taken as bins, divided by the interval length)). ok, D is -7.88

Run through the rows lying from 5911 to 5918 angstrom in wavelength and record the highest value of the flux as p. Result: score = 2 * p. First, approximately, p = 7.579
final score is 15.2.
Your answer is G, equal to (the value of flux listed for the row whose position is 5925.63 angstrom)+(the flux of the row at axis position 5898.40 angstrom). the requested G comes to 14.3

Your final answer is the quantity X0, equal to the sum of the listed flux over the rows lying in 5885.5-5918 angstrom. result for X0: 166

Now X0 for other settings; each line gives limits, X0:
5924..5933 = 54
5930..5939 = 42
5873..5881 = 45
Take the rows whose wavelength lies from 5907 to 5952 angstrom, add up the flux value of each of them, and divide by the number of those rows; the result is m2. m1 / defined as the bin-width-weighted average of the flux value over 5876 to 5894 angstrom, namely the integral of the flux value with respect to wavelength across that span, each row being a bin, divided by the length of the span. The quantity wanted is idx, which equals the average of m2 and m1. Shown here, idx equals 7.18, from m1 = 6.9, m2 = 7.44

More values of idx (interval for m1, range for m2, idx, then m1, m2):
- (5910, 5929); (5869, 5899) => 7.23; 7.6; 6.90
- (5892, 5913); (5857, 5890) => 7.11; 6.9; 7.27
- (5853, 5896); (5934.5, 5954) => 7.23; 7.1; 7.37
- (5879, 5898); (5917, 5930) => 7.14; 6.7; 7.62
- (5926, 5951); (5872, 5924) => 7.24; 7.3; 7.15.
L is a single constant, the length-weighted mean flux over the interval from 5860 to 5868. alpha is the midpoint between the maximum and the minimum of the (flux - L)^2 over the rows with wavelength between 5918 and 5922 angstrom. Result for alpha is 0.25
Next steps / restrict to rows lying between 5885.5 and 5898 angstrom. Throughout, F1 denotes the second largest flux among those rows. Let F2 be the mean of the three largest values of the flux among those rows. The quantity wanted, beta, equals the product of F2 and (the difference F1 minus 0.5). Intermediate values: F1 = 6.798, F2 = 6.81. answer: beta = 43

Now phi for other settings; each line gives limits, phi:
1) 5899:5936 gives 0.3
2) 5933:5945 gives 0.3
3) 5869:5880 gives 0.1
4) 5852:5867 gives 0.3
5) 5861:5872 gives 0.0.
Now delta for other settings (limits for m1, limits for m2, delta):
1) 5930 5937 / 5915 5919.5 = 14.4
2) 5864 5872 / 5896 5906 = 14.3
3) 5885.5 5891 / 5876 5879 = 14.0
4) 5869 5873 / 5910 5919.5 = 14.7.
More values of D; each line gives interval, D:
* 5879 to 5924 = -7.10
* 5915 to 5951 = -7.39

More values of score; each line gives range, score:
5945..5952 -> 16.6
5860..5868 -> 14.4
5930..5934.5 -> 15.8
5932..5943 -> 15.0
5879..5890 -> 15.5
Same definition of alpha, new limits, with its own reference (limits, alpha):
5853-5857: 0.31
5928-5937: 0.33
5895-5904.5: 0.78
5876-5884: 0.21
